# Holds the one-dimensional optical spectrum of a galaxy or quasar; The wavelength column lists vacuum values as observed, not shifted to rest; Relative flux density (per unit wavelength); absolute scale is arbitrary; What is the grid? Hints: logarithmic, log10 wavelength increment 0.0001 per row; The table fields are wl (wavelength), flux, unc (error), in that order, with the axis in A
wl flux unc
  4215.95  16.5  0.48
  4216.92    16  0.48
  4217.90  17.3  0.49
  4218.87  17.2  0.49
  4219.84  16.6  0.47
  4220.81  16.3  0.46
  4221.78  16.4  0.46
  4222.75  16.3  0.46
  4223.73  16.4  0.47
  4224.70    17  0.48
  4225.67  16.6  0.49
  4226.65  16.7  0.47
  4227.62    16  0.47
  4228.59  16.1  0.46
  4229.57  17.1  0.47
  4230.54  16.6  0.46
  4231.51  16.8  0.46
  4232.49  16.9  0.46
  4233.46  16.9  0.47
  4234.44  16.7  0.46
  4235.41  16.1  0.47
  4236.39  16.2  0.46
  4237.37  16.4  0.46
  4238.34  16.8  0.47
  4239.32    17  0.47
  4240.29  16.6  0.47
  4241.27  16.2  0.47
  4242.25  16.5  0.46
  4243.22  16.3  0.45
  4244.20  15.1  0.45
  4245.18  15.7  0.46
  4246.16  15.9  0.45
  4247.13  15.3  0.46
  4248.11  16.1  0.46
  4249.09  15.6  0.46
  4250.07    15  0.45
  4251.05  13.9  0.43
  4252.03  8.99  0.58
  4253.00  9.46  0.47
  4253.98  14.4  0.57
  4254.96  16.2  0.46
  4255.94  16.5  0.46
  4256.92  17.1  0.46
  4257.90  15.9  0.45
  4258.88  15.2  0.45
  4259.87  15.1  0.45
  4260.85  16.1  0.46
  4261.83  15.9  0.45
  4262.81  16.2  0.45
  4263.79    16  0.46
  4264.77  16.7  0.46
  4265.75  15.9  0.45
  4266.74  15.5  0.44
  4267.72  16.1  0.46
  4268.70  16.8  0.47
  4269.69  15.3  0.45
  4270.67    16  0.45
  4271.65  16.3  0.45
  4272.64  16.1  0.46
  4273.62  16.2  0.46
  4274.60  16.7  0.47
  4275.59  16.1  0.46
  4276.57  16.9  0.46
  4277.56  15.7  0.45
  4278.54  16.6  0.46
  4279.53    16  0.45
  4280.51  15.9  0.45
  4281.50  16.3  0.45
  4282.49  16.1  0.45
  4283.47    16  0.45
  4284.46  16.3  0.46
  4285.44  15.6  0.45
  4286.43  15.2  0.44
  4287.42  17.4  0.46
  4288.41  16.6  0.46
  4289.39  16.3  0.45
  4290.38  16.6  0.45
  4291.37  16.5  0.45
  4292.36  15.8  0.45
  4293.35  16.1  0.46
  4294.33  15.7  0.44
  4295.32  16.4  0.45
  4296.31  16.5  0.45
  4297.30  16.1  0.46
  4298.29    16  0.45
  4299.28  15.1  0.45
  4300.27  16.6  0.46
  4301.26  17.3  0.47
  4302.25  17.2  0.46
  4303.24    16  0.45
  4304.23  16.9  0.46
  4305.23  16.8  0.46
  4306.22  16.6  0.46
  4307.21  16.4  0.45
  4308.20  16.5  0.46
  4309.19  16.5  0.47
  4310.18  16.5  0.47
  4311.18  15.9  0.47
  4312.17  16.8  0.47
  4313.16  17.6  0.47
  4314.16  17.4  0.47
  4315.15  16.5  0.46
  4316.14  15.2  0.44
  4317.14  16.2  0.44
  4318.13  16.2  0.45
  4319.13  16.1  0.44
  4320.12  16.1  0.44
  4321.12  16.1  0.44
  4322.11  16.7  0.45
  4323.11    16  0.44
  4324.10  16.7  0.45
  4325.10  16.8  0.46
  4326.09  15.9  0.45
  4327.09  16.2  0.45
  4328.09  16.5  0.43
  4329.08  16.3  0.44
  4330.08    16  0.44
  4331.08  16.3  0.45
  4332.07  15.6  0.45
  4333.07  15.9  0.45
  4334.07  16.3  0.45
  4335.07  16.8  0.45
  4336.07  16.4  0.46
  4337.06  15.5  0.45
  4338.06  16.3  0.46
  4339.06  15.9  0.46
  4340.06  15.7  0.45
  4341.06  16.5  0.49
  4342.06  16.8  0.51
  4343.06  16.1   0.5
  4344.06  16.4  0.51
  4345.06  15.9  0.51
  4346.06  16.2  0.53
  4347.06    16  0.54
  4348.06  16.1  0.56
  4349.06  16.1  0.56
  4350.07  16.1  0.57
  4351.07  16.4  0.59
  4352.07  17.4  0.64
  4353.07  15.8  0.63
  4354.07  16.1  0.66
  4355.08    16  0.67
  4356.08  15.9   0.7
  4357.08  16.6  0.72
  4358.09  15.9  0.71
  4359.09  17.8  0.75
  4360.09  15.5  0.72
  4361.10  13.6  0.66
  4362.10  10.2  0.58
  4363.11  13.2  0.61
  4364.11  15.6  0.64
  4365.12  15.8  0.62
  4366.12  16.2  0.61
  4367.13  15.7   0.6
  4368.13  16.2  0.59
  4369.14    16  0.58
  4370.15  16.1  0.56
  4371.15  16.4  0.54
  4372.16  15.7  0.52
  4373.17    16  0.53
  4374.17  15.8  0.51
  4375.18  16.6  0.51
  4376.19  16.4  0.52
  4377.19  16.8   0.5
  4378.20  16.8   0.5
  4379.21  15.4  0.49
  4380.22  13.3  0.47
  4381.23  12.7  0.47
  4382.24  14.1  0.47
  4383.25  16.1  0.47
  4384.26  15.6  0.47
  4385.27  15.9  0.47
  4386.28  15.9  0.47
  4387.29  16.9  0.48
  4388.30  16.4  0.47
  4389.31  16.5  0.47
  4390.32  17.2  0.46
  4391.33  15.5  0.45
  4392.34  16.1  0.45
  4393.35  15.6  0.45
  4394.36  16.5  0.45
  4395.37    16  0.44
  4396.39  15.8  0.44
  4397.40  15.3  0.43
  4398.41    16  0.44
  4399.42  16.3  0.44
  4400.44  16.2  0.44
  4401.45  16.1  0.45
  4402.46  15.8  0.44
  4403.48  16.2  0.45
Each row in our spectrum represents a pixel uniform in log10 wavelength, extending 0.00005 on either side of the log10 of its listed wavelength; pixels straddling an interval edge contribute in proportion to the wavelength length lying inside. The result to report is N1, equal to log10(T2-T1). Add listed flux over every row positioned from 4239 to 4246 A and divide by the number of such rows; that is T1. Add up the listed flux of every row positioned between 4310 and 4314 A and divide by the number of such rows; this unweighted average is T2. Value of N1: -0.30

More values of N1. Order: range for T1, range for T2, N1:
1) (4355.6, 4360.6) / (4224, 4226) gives -0.34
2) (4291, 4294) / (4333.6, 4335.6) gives -0.38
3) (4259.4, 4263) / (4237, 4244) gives -0.14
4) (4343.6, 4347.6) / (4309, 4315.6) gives -0.21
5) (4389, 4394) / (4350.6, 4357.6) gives -0.87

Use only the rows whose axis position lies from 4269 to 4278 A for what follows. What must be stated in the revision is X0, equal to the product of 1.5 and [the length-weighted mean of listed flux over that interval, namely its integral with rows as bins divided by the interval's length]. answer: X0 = 24.2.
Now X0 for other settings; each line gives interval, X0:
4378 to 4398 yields 23.5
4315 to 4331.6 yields 24.3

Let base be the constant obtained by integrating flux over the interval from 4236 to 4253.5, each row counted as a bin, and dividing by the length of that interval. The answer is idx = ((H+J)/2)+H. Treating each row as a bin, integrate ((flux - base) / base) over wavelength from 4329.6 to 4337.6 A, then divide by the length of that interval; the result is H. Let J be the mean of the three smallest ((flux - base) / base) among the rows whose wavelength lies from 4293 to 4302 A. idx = 0.11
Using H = 0.062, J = 0.029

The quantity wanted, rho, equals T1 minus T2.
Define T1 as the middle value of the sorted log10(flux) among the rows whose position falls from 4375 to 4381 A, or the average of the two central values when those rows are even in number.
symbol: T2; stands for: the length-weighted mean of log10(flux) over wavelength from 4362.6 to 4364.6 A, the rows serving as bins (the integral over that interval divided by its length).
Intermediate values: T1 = 1.22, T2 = 1.16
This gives 0.061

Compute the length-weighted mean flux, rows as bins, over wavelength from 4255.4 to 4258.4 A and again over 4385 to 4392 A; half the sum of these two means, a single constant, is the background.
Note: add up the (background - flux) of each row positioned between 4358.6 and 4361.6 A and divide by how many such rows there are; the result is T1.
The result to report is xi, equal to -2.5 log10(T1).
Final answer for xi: 0.3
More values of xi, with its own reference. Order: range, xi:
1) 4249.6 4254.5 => -1.5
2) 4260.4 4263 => 1.1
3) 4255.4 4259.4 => 1.5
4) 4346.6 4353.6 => 2.1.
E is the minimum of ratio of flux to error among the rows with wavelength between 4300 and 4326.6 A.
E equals 34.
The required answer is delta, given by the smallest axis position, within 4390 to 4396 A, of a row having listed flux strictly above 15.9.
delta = 4390.32 A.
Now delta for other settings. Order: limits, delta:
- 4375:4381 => 4375.18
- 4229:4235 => 4229.57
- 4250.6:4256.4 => 4254.96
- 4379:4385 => 4383.25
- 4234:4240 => 4234.44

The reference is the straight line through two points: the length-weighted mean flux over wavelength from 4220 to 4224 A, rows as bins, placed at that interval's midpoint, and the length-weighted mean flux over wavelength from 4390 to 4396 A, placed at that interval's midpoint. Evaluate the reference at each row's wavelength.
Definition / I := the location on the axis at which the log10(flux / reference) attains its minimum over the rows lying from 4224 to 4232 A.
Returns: 4227.62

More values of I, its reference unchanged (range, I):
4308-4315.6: 4311.18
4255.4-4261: 4259.87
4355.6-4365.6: 4362.10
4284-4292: 4286.43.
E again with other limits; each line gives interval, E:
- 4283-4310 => 34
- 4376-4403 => 27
